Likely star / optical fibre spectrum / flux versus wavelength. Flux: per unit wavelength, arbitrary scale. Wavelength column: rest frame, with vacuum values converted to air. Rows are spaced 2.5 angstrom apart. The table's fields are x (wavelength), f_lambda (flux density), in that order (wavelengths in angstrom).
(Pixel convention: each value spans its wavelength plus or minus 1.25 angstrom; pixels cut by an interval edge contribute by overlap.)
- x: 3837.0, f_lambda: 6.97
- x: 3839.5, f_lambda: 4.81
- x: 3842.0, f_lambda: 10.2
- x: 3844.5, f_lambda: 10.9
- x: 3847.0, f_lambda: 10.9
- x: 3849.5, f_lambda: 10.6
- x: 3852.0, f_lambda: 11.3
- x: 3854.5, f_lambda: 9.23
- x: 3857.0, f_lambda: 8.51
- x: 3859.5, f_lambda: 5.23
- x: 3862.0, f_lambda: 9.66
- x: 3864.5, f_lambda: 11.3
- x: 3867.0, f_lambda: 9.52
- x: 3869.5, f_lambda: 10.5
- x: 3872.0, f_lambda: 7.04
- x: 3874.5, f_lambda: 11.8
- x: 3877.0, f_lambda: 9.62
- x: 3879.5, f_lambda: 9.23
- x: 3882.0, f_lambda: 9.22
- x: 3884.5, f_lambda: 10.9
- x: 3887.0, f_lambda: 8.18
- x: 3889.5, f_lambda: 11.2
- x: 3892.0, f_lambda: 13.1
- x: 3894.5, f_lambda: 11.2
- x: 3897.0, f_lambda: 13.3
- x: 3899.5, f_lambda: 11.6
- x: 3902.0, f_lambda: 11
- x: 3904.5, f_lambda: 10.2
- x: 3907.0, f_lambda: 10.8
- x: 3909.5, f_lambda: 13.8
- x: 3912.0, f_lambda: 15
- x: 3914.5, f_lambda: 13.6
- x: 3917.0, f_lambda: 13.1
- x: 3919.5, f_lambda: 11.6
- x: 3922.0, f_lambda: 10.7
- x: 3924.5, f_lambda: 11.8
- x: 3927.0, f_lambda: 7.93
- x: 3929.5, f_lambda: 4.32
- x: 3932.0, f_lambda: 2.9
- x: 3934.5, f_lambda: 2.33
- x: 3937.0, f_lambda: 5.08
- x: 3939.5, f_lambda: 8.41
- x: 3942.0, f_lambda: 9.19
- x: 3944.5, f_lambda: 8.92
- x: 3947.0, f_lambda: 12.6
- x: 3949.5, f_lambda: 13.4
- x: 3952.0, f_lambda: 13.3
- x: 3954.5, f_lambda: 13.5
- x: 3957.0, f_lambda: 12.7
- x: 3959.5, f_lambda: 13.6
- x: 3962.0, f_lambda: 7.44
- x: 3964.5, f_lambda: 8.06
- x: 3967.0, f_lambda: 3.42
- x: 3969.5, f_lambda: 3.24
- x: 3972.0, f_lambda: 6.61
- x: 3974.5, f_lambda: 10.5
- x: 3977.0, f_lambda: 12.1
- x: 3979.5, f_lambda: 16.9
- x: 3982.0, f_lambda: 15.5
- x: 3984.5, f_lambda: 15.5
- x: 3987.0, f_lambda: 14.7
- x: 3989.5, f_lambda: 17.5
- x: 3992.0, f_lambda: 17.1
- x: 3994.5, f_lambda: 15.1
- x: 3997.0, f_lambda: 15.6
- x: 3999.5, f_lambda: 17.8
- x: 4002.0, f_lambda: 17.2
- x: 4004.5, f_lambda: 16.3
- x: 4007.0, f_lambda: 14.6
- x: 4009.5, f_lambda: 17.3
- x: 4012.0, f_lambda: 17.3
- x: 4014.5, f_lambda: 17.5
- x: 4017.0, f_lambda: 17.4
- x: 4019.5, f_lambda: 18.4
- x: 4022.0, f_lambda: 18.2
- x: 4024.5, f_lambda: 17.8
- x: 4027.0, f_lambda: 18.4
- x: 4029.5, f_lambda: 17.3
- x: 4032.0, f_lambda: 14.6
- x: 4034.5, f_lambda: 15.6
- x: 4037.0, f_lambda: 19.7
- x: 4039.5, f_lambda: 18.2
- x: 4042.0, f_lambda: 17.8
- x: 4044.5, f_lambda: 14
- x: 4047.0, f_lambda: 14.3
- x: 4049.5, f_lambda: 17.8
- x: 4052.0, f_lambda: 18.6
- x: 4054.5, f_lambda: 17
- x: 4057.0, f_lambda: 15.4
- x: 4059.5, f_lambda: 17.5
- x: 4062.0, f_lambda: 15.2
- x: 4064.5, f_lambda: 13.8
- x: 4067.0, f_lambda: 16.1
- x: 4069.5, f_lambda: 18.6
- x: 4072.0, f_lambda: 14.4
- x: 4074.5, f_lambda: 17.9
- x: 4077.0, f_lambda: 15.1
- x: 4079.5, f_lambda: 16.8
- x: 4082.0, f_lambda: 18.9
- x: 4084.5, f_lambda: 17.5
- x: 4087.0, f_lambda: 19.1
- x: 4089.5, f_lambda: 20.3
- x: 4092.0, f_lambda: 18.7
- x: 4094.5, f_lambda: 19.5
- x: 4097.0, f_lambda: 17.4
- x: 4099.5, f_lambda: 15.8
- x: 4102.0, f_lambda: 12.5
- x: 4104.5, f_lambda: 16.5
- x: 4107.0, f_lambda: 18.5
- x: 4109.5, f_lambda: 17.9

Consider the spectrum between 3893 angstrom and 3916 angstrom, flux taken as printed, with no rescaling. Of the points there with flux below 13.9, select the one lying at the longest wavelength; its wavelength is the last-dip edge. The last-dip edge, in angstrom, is 3914.5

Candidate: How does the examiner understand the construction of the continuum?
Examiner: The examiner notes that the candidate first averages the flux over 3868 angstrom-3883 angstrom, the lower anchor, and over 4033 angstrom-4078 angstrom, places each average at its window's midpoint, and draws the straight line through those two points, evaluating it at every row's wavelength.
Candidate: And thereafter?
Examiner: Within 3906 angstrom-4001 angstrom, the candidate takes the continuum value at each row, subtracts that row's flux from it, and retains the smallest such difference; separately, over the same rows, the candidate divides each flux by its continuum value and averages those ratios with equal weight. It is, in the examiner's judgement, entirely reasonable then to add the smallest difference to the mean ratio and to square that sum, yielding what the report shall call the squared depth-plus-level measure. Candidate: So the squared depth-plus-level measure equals 10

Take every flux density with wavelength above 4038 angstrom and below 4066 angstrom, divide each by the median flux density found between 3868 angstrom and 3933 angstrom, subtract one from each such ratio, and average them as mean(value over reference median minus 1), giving 0.49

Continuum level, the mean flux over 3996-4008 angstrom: 16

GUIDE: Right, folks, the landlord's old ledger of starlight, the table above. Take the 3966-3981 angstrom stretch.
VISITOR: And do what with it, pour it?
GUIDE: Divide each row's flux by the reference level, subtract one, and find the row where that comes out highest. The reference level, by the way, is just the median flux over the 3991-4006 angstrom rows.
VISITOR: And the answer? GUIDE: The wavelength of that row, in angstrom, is 3979.5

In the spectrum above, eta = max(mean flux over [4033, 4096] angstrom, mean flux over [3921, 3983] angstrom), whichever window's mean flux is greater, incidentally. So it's 17.1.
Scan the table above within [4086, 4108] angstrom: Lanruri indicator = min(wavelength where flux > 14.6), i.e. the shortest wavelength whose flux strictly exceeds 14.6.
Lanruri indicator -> 4087.0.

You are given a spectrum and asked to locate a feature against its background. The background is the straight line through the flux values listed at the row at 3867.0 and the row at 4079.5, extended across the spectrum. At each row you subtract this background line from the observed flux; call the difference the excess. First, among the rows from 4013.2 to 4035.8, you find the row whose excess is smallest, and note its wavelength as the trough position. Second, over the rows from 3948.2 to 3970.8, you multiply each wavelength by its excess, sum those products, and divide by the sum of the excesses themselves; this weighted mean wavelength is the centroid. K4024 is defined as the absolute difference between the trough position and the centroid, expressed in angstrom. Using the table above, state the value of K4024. 63.5 angstrom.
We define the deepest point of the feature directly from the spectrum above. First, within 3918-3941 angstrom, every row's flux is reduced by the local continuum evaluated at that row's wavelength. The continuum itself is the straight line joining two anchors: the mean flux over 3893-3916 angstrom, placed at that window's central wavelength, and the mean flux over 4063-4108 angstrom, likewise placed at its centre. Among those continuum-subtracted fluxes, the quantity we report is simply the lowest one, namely -11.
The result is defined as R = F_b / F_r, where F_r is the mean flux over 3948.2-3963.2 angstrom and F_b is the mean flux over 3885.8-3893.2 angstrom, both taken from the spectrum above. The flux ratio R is 0.88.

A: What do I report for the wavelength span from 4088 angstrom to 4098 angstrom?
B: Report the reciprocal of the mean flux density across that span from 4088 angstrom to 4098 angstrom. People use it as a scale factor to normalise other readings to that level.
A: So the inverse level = 0.05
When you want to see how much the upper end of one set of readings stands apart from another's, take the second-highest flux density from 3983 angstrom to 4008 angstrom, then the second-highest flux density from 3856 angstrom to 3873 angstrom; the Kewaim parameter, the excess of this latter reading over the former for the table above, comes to -7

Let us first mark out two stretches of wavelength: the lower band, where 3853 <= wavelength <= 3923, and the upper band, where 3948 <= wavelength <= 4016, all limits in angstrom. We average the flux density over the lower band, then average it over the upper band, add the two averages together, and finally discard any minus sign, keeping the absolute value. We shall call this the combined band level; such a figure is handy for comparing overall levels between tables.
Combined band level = 24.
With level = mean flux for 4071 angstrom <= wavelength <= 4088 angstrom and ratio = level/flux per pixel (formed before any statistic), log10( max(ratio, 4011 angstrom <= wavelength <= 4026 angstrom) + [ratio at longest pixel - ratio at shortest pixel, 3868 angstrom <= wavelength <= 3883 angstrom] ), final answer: 0.08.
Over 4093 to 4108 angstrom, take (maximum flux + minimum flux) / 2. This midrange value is 16.0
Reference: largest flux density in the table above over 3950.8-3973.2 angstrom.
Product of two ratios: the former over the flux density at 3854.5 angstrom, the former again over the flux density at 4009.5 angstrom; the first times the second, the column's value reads 1.2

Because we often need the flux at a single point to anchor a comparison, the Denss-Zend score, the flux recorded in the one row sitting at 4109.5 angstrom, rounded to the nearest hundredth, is 17.90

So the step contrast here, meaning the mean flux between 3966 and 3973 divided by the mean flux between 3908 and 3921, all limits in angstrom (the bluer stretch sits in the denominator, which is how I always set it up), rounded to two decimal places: 0.33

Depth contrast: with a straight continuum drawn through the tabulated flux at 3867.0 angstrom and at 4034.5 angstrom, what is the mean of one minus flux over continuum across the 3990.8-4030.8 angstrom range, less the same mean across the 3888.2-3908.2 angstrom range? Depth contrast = -0.1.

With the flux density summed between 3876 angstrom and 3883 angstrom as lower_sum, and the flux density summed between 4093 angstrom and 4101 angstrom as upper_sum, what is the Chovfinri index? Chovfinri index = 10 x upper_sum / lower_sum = 19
